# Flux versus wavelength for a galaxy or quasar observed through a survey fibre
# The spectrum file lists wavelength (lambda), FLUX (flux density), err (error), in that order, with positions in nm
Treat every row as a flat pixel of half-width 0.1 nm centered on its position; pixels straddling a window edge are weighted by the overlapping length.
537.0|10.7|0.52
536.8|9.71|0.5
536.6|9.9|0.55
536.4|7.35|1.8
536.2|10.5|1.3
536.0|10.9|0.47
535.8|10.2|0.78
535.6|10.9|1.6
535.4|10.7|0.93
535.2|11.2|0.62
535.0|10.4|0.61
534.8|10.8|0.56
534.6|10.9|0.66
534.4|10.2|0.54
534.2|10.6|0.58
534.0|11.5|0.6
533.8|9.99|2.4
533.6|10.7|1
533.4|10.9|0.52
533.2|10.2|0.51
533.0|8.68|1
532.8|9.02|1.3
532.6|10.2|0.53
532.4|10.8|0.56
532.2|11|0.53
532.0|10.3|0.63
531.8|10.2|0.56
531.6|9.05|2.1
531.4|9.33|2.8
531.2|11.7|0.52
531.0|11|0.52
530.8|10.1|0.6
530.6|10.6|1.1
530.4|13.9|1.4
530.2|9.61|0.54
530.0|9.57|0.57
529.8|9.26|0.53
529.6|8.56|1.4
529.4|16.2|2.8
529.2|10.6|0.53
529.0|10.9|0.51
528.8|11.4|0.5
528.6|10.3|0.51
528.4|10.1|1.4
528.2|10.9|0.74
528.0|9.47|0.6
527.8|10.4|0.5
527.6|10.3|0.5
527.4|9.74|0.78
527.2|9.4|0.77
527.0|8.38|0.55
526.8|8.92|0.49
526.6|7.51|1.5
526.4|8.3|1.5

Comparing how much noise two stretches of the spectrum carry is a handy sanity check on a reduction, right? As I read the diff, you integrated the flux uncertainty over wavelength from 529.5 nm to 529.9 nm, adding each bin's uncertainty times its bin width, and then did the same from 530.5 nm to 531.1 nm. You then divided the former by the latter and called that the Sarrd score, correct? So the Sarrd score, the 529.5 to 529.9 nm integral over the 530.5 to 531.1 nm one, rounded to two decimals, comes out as 0.87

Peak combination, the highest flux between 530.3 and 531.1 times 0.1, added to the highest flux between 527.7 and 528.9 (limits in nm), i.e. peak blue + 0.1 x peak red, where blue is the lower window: 12.8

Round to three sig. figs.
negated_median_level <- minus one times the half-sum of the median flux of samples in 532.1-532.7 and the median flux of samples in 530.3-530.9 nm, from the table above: -10.7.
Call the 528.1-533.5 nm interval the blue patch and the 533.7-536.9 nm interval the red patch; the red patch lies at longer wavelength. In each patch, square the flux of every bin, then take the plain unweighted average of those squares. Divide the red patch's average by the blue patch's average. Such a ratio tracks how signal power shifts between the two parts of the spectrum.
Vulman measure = 0.95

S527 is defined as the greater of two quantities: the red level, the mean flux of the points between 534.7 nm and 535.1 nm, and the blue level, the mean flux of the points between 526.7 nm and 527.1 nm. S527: 10.6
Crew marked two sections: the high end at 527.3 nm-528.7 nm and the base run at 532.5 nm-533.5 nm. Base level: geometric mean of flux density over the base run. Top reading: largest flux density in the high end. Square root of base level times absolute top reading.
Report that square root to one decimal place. 10.3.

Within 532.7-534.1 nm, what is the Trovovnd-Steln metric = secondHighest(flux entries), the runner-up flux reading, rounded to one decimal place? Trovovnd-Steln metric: 10.9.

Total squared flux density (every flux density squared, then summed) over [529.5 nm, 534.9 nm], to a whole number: 2907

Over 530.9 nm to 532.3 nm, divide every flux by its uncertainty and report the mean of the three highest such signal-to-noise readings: 21.5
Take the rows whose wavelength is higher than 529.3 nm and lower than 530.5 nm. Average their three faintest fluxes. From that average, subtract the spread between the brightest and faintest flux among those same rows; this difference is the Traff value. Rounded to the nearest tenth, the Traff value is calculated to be 1.5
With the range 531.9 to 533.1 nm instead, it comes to 7.0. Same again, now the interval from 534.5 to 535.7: 9.8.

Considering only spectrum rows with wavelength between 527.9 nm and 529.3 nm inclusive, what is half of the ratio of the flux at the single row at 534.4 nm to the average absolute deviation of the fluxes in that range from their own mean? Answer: 10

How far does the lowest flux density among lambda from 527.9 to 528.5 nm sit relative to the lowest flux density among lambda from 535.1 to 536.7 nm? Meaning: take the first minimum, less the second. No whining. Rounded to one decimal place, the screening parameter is 2.1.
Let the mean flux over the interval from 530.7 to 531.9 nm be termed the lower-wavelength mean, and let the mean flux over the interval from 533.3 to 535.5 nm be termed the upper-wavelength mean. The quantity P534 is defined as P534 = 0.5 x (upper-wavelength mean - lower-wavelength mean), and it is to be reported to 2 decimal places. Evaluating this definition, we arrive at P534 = 0.24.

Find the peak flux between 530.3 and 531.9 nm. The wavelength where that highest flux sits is 530.4 nm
